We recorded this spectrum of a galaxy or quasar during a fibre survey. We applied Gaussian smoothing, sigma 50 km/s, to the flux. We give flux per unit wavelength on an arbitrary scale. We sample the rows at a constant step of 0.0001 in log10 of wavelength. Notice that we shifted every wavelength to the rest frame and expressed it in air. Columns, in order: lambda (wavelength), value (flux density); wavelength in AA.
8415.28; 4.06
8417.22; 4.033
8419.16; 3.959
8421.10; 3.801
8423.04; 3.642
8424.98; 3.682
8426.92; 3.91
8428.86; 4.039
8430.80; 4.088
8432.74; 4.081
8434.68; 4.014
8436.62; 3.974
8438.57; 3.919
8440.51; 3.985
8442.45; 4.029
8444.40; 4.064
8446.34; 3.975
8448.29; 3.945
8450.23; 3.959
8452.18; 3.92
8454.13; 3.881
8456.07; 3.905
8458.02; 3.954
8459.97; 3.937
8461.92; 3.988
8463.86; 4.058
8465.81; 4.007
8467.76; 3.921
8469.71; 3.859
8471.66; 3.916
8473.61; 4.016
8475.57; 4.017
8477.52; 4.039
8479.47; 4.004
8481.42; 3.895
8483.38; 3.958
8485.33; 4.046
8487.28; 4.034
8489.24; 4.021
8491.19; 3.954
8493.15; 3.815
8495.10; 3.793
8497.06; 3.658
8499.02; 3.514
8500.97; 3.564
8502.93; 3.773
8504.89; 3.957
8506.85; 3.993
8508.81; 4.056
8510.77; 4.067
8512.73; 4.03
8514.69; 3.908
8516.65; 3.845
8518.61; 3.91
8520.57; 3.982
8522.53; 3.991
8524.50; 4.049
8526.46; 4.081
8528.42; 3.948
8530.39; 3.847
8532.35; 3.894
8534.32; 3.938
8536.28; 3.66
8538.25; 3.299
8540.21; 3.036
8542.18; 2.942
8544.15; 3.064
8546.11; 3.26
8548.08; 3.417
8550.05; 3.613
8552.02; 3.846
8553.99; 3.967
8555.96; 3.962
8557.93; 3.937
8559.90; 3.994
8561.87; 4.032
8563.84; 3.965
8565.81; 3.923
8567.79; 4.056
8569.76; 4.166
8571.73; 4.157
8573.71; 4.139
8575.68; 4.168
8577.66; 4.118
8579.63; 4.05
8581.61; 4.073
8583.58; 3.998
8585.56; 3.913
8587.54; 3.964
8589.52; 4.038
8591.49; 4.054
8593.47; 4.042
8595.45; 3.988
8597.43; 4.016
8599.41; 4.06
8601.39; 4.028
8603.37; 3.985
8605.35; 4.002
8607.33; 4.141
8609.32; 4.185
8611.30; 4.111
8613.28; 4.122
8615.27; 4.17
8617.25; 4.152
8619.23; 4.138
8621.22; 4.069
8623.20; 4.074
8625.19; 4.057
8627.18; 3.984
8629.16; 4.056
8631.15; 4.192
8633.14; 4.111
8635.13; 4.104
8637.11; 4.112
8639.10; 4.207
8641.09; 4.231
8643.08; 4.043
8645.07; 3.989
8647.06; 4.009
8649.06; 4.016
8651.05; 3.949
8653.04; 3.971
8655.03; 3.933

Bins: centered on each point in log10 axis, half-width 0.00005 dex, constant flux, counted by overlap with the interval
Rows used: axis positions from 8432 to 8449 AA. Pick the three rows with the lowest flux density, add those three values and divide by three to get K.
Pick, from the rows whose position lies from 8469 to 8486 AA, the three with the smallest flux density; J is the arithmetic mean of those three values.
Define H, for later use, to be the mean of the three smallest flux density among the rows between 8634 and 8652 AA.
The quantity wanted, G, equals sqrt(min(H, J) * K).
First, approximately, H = 3.98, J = 3.89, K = 3.95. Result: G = 3.92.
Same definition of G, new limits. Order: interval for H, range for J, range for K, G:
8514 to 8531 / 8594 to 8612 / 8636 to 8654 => 3.92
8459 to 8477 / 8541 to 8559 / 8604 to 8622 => 3.54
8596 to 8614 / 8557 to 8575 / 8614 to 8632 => 3.99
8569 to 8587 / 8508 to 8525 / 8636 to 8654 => 3.93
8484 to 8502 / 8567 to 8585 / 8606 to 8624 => 3.82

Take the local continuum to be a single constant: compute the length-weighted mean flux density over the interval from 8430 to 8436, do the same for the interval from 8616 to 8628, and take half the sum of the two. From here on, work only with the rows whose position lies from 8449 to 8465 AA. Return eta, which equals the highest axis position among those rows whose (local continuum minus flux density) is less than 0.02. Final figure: 8463.86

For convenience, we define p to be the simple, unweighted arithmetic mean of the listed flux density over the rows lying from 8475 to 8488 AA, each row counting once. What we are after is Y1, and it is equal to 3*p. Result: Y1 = 12.00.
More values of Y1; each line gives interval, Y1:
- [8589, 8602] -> 12.10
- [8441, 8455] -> 11.90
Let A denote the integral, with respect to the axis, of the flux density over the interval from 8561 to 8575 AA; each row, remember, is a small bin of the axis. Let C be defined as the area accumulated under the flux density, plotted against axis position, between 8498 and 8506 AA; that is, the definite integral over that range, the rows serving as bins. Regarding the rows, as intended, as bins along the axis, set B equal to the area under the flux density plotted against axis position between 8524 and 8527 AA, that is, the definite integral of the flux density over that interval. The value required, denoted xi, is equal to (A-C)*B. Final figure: 333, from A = 57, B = 12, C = 30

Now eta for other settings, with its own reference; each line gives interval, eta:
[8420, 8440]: 8432.74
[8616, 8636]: 8635.13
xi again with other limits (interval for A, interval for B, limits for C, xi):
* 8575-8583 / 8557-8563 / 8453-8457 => 411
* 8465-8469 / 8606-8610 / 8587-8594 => -205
